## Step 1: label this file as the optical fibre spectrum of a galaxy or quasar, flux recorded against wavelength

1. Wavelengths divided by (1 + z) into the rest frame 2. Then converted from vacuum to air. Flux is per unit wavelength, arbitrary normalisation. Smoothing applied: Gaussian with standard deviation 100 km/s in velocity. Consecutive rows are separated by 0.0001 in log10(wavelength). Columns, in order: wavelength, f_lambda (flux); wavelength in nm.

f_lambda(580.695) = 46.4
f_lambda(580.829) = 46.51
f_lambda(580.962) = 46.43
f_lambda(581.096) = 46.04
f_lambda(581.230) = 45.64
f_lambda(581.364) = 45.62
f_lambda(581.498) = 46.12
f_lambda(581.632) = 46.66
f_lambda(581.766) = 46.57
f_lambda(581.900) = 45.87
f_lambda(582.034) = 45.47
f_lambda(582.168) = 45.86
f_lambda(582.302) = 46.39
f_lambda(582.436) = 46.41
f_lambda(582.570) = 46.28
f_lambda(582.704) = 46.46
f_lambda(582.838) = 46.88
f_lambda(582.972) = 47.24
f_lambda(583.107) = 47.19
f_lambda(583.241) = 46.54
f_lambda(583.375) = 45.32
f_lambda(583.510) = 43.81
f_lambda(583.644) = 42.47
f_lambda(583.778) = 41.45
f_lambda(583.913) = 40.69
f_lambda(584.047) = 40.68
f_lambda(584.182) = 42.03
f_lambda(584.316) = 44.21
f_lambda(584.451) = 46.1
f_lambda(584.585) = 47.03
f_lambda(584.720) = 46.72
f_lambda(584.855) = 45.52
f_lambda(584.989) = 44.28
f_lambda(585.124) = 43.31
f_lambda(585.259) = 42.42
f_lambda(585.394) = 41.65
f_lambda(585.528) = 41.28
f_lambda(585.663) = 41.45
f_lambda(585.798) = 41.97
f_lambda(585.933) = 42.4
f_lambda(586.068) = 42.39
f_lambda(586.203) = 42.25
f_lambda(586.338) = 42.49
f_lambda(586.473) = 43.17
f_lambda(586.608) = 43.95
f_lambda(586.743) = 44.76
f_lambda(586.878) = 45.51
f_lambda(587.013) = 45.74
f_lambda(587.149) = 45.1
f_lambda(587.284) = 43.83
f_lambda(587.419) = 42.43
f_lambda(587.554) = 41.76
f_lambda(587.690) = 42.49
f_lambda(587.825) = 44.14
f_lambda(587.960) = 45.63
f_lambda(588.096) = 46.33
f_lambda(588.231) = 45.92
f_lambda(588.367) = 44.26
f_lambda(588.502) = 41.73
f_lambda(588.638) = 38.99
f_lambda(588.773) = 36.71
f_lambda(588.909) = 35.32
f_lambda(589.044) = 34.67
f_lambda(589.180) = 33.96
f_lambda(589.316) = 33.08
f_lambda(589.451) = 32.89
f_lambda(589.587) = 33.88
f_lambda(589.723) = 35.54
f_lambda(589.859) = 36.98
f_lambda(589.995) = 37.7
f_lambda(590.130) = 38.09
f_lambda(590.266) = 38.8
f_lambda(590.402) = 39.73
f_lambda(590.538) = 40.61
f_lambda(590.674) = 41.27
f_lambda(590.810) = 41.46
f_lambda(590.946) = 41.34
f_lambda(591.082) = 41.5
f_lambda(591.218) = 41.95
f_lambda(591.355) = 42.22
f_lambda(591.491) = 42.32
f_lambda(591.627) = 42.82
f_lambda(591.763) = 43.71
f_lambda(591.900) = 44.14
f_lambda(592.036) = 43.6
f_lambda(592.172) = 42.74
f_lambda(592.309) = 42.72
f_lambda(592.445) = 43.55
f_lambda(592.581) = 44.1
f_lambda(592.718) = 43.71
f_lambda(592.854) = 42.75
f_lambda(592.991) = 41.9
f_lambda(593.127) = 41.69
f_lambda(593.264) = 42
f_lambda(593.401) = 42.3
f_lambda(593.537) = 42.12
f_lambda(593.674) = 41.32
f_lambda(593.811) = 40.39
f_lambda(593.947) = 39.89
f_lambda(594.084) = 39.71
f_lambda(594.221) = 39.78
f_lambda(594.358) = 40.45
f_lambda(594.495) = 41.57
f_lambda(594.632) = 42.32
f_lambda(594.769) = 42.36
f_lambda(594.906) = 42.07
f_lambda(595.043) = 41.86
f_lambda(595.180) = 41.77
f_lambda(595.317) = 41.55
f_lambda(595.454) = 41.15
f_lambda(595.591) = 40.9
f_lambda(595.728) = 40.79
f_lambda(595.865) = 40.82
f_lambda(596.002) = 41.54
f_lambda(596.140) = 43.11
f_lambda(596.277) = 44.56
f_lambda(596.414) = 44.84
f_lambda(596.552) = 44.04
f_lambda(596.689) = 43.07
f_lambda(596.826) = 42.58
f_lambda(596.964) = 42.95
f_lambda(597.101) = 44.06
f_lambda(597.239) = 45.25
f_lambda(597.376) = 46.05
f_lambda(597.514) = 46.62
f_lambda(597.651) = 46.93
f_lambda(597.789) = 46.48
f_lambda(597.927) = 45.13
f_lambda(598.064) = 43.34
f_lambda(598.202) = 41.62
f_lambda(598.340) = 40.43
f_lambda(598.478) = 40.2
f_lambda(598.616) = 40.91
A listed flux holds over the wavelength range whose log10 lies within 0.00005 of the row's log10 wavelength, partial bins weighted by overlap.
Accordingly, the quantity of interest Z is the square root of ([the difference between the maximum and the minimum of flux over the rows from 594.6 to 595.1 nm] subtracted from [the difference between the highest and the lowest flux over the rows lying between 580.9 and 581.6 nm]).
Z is 0.6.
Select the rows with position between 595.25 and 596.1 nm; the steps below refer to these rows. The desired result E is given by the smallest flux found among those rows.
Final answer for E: 40.79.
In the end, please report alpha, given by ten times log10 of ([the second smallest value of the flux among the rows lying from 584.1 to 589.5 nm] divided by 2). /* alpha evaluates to 12.19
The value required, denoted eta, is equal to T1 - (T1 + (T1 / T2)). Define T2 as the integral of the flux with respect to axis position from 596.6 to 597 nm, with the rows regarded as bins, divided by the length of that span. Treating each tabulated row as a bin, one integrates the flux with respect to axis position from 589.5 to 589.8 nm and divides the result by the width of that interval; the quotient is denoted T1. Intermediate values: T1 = 35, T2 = 42.9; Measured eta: -0.81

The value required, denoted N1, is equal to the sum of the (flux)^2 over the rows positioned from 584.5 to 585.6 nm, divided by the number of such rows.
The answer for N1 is 1943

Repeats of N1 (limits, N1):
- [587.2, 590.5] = 1568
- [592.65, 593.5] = 1798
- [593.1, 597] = 1753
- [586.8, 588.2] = 1964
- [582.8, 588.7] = 1919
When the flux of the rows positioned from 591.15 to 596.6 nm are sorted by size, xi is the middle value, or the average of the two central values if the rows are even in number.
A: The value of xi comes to 42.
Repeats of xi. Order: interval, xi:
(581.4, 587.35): 45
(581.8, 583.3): 46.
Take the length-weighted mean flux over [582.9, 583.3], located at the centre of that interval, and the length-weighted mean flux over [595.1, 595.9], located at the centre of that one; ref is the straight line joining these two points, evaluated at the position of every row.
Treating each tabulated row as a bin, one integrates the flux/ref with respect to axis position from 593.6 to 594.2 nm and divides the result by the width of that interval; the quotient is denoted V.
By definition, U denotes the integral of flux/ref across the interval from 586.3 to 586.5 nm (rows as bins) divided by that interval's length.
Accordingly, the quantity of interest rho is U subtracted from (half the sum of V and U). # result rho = 0.01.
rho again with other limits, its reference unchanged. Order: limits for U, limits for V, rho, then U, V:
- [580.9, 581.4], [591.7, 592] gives 0.03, 0.96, 1.02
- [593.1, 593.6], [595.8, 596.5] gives 0.03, 1.00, 1.05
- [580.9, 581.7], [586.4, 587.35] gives 0.01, 0.96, 0.99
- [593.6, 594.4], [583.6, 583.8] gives -0.03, 0.96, 0.90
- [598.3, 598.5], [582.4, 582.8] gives -0.01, 1.01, 0.98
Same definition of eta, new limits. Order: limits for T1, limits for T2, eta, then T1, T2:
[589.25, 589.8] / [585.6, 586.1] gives -0.81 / 34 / 42.0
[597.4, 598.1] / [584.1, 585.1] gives -1.02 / 46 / 45.0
